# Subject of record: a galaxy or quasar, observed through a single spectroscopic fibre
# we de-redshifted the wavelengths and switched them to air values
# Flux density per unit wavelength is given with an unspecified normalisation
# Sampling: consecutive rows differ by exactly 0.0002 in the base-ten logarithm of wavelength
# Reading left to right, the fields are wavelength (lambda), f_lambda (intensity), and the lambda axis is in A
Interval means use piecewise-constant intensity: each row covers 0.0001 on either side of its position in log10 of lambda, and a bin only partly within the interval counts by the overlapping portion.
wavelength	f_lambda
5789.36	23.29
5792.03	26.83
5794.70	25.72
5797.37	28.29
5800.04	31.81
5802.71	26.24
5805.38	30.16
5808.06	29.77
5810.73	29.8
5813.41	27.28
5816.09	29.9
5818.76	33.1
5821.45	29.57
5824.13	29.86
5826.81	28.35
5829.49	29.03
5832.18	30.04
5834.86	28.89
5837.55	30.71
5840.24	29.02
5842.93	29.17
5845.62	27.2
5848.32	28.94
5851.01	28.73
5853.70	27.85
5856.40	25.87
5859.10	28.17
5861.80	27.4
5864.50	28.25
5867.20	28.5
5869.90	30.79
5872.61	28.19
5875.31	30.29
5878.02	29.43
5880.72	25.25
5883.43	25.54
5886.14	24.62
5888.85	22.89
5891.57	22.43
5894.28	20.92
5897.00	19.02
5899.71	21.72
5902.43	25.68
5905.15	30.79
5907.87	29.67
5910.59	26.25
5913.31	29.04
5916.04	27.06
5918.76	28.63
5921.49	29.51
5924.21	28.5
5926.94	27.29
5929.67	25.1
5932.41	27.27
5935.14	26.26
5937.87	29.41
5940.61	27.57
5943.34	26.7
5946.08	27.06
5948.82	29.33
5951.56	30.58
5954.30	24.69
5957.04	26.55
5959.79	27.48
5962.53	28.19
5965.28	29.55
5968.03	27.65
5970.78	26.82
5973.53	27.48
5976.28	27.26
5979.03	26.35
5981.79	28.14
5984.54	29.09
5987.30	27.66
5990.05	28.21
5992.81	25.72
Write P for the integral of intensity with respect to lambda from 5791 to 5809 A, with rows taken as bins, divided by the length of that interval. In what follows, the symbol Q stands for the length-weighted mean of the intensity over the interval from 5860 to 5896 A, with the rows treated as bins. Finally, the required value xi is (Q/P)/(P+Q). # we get 0.0170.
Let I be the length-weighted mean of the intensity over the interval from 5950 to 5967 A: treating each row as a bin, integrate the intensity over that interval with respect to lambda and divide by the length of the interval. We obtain 27.8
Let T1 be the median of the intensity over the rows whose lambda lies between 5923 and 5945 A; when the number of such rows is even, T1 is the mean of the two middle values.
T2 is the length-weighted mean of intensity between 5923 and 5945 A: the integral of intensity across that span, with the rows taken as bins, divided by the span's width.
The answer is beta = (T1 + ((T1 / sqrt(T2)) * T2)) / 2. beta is 85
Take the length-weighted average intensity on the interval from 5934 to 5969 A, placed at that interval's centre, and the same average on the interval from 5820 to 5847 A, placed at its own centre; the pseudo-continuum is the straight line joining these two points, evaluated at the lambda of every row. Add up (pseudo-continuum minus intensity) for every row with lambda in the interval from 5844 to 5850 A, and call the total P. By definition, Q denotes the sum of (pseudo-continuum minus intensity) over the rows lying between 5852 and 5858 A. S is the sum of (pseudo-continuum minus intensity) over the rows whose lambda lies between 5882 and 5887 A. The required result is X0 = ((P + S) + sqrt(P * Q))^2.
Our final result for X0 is 137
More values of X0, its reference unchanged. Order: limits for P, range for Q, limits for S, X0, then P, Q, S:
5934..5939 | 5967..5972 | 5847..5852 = 1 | 0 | 1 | 0.32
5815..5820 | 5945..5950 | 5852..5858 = 3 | -4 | -1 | 4.14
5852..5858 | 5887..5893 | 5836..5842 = 93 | 4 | 12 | -1.48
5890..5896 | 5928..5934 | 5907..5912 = 455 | 14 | 4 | 0.65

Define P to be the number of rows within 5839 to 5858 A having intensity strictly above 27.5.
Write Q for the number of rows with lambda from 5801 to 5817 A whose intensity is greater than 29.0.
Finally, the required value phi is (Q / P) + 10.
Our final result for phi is 10.8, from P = 5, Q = 4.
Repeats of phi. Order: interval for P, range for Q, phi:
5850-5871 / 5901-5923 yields 10.7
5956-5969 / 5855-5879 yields 11.0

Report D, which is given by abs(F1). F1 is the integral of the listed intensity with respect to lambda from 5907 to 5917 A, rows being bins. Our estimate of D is 280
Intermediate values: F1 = 280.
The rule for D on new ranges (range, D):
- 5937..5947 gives 276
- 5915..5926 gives 313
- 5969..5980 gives 297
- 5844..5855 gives 310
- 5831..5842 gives 326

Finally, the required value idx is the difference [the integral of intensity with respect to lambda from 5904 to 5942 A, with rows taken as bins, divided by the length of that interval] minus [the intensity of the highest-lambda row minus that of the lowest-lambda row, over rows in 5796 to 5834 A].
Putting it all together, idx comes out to 26.3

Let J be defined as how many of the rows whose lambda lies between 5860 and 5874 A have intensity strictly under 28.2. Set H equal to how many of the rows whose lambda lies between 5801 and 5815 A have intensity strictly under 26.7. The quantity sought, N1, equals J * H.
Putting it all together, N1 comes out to 2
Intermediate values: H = 1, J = 2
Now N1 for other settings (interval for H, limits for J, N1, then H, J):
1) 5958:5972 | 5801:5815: 0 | 0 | 2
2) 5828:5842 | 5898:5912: 0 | 0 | 3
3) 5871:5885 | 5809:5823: 2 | 2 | 1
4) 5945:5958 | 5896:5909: 6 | 2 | 3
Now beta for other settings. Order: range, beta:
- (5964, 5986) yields 86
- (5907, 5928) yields 90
